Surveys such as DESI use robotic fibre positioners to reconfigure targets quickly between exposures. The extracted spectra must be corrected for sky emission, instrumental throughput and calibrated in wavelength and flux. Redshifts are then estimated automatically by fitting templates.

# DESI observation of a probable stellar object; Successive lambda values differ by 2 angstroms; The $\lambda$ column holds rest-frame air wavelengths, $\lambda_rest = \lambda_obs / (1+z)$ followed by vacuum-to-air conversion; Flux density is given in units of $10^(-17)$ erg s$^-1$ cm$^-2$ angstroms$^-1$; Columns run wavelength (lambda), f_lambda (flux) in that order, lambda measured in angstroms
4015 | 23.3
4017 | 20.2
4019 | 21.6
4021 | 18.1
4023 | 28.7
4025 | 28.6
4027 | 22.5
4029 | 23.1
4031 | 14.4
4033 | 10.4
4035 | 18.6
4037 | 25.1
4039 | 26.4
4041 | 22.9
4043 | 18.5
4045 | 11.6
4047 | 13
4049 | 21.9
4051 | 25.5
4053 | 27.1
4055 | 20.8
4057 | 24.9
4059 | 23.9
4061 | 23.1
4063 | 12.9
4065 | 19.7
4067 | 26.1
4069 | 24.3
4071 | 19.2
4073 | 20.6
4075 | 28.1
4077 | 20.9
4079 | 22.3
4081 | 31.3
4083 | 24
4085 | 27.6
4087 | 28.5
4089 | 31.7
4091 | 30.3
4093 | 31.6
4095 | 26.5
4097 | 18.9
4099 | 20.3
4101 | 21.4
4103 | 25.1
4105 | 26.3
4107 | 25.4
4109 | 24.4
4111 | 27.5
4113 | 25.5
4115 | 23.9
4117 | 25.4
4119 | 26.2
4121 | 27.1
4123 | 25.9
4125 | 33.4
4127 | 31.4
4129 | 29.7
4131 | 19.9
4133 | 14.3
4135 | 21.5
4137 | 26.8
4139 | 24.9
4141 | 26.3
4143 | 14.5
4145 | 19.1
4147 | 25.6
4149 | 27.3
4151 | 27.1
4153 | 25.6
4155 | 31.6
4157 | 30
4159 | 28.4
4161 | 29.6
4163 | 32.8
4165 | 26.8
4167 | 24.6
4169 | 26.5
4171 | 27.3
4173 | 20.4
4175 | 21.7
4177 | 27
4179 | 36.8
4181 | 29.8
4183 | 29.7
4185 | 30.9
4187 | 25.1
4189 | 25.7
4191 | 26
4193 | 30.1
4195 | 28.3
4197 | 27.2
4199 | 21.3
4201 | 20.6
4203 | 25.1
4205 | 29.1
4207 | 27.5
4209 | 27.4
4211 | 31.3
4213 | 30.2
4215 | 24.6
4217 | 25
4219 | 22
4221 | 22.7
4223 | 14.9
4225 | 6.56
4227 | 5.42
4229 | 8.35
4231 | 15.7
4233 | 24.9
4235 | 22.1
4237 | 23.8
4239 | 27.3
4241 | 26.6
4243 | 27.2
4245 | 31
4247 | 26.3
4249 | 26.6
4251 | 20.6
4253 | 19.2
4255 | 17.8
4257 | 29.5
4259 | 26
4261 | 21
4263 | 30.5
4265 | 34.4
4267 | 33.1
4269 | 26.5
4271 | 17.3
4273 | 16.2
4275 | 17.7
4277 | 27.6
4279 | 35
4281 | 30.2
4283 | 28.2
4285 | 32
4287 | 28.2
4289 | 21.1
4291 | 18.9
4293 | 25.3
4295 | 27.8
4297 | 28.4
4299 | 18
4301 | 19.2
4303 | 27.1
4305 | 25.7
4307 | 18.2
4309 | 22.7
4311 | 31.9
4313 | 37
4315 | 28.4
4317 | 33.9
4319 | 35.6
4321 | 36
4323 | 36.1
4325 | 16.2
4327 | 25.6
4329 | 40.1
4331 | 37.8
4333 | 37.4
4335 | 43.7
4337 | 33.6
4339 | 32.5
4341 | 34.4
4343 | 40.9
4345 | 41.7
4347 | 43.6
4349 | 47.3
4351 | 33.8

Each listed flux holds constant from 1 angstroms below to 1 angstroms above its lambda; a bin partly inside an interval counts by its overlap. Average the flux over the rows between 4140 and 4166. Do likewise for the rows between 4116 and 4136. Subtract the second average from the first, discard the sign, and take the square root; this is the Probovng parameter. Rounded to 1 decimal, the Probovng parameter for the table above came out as 1.0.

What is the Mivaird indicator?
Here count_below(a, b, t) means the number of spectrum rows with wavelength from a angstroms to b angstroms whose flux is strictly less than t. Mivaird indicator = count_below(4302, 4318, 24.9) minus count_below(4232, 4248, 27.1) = -3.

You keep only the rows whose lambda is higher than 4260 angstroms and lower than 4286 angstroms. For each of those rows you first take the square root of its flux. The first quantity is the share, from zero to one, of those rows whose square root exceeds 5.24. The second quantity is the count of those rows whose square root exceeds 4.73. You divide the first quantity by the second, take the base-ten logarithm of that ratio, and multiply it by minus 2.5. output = 2.9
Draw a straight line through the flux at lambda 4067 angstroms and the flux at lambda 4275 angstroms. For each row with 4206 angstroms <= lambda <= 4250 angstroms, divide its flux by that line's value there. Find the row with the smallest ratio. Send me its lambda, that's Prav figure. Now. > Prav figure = 4227 angstroms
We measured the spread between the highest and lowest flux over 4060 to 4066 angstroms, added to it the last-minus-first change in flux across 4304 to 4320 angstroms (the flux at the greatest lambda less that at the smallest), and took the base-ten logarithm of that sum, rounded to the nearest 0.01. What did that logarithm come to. 1.30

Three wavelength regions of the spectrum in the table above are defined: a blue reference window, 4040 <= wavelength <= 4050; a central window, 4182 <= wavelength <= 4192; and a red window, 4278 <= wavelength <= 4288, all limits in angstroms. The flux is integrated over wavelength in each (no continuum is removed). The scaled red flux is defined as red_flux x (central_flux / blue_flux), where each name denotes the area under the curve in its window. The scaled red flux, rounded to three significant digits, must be 480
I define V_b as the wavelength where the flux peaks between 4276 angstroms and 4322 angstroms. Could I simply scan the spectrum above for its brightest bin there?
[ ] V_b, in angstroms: 4313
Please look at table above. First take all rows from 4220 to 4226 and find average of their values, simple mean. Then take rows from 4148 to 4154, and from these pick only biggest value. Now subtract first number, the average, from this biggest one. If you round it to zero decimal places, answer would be 13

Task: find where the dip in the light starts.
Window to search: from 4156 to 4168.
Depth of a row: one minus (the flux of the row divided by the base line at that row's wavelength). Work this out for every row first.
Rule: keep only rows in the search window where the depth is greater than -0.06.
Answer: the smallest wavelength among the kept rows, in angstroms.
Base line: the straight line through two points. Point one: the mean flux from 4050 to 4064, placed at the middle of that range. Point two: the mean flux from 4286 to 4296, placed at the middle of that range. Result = 4167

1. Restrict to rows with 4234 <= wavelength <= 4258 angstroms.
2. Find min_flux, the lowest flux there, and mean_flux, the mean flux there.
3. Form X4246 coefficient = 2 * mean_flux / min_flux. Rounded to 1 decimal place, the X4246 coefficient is 2.8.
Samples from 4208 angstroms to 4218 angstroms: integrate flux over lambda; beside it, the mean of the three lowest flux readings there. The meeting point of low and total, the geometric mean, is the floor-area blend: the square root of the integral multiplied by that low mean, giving 84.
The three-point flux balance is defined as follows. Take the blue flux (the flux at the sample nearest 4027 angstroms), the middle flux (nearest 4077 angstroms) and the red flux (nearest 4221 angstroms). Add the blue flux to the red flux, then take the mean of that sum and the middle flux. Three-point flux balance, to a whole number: 33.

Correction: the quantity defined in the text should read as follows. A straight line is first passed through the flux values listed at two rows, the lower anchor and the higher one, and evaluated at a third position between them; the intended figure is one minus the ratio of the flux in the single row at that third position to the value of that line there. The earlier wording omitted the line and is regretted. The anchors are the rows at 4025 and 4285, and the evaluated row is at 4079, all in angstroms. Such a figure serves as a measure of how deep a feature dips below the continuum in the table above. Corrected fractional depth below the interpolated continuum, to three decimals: 0.239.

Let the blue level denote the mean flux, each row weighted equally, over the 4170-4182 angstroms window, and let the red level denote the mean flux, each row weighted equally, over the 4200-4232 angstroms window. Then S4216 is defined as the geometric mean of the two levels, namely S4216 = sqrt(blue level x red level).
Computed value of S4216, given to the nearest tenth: 23.9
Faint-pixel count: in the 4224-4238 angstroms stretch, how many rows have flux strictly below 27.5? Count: 7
